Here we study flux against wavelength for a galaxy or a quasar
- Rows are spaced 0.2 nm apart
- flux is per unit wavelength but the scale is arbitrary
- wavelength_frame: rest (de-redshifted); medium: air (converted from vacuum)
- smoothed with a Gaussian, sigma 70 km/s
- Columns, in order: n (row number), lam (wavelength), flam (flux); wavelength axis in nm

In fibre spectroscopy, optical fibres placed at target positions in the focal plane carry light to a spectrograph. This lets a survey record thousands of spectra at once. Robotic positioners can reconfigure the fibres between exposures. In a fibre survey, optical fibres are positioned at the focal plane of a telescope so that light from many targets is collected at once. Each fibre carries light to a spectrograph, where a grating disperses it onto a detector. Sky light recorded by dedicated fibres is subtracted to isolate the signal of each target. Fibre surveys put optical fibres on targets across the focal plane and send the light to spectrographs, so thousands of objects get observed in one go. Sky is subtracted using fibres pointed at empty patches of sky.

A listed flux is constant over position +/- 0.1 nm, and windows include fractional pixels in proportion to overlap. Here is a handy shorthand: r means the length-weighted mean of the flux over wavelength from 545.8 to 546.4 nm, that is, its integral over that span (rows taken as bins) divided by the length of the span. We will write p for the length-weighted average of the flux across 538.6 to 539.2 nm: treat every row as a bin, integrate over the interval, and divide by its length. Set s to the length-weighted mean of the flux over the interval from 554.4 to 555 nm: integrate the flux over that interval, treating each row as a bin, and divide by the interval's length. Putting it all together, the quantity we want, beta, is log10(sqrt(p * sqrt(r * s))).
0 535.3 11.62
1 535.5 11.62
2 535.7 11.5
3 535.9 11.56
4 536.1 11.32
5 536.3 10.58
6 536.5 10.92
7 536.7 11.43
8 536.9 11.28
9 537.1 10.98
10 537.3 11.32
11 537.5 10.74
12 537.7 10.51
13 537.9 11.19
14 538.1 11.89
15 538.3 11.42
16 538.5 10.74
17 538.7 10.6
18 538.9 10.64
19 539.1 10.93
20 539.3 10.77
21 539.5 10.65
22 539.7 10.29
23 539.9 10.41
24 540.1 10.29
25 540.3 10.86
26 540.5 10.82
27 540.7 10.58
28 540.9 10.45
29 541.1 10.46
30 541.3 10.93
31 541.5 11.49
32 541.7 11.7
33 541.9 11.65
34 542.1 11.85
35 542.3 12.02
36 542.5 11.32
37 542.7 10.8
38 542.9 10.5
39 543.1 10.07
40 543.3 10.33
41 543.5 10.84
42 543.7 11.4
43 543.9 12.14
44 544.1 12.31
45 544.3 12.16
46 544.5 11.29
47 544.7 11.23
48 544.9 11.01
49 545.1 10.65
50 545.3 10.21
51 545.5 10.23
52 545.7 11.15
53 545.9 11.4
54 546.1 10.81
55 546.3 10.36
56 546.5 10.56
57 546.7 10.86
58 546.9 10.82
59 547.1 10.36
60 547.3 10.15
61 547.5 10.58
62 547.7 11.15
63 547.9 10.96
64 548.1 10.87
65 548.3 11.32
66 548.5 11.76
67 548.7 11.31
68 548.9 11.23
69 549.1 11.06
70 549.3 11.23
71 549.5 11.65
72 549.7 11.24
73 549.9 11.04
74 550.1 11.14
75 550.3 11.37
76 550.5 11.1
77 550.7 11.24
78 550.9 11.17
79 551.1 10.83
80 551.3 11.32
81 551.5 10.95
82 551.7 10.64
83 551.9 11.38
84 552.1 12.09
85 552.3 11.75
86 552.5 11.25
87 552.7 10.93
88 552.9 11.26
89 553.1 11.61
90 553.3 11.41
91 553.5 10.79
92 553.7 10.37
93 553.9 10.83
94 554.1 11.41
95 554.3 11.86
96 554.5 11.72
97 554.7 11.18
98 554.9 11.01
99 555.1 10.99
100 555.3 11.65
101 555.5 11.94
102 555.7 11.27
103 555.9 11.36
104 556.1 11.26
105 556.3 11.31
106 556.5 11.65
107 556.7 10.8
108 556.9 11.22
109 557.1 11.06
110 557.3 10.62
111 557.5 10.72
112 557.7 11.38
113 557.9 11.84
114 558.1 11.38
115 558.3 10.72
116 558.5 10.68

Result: 1.037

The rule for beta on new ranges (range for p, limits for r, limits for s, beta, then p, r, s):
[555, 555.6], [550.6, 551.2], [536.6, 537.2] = 1.055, 11.5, 11.1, 11.23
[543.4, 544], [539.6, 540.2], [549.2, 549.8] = 1.047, 11.5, 10.3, 11.37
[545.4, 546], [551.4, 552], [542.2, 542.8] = 1.044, 10.9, 11.0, 11.38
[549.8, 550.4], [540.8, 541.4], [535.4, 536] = 1.046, 11.2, 10.6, 11.56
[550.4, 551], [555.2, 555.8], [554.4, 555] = 1.054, 11.2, 11.6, 11.30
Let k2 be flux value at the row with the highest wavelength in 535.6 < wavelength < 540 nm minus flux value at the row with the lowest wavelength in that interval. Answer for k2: -1.09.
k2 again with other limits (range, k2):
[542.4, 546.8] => -0.46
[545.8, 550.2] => -0.26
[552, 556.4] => -0.78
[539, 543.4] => -0.60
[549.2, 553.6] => -0.44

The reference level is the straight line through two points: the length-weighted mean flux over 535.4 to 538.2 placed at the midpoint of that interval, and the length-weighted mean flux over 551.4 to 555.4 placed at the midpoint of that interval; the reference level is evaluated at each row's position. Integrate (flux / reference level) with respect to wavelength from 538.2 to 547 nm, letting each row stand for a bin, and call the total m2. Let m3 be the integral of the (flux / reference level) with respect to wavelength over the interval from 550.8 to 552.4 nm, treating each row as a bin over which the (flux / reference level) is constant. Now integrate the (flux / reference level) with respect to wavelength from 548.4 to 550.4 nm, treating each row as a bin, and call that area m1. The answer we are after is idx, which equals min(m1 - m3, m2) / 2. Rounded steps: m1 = 2.0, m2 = 8.6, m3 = 1.60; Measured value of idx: 0.2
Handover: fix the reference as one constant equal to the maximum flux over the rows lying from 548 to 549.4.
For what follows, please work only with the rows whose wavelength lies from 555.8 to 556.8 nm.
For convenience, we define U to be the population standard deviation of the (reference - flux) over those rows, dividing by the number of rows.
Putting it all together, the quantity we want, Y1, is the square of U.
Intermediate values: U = 0.27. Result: 0.07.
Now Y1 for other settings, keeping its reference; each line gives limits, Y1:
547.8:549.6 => 0.08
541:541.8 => 0.24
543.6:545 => 0.24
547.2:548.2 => 0.12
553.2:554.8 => 0.22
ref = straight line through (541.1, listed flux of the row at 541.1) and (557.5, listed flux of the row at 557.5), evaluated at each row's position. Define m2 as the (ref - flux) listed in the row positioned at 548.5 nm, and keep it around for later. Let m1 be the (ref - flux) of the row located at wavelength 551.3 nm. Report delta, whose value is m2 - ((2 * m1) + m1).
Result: 0.9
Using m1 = -0.70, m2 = -1.18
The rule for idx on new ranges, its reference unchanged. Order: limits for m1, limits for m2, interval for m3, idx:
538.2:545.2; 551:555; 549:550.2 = 2.0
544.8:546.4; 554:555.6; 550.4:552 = 0.0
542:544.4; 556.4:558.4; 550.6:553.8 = -0.4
